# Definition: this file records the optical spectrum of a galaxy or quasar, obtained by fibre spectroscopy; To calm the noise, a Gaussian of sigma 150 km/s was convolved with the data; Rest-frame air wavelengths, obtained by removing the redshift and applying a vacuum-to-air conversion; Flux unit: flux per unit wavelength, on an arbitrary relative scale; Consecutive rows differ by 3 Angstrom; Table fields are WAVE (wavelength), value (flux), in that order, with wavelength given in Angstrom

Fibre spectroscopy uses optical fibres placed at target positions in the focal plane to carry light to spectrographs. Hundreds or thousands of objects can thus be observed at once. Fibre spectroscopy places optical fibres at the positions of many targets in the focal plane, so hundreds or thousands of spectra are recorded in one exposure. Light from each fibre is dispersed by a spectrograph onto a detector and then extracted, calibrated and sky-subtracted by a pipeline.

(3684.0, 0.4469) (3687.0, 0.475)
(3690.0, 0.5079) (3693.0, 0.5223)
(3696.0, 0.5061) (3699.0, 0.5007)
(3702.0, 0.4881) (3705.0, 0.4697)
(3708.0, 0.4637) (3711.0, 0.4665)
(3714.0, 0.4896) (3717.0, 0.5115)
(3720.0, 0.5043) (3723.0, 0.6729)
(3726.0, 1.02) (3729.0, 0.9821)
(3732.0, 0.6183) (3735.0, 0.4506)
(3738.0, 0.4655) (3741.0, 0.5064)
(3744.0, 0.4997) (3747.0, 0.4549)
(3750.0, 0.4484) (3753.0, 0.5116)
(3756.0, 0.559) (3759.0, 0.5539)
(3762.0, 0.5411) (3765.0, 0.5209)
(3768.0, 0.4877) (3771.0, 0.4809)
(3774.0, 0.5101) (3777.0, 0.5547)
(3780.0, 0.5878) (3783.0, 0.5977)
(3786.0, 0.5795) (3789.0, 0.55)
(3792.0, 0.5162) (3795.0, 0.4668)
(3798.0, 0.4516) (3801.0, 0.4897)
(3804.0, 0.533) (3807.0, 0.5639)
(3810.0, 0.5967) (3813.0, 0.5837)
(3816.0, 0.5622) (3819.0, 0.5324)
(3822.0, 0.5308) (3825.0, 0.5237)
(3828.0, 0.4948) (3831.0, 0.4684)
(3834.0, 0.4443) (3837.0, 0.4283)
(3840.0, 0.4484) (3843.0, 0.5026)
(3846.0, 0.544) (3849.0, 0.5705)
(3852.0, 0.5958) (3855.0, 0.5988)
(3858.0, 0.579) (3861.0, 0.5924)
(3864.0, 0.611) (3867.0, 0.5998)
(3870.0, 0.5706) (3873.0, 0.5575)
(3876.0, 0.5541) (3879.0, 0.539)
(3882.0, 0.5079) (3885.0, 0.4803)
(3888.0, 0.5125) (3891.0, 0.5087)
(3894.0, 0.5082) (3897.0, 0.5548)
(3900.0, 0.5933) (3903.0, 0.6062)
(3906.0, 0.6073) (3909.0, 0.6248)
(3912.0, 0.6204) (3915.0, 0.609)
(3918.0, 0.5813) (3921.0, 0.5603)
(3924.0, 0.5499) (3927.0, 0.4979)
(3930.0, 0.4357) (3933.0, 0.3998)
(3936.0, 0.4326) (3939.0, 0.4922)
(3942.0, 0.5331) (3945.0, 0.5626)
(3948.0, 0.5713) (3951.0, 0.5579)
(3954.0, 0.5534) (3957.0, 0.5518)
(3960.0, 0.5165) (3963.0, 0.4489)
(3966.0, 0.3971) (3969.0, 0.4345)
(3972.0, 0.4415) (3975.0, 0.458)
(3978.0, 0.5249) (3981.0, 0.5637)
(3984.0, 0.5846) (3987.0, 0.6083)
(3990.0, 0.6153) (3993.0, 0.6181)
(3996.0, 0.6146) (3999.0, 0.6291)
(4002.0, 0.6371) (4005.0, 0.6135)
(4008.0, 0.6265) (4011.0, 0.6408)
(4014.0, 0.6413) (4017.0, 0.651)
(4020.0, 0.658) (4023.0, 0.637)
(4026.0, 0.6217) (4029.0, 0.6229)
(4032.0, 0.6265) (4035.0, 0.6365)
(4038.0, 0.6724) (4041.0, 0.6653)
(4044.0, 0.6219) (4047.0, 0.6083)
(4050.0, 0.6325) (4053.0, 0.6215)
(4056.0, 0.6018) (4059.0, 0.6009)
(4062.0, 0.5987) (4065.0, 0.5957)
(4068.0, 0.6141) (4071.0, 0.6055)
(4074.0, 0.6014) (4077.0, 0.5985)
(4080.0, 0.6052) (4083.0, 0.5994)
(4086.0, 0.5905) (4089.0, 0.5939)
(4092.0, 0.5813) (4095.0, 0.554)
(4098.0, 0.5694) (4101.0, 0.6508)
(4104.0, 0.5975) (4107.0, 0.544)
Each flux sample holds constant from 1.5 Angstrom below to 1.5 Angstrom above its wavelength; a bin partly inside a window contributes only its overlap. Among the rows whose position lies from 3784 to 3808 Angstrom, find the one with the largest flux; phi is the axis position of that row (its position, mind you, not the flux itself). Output 3786.0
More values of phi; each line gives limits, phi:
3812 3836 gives 3813.0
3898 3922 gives 3909.0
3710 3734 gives 3726.0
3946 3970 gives 3948.0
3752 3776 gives 3756.0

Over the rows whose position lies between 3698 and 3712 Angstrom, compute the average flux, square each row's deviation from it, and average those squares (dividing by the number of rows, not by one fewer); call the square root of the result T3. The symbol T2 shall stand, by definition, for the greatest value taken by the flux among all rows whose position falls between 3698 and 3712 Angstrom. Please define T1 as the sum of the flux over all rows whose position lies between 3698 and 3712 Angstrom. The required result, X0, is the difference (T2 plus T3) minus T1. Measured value -1.9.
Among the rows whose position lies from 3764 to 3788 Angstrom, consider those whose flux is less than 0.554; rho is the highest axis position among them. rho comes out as 3774.0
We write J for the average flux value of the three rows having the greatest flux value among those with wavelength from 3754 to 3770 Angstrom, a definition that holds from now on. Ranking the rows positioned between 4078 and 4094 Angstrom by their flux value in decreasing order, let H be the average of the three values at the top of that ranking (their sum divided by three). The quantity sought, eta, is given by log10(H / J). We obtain 0.04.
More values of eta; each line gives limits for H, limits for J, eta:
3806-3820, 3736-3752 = 0.07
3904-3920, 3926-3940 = 0.11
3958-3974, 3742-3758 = -0.05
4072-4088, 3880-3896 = 0.07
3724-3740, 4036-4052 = 0.12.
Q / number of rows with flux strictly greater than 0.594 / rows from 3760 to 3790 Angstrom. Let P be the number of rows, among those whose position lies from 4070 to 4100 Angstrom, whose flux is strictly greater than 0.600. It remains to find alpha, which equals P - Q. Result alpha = 2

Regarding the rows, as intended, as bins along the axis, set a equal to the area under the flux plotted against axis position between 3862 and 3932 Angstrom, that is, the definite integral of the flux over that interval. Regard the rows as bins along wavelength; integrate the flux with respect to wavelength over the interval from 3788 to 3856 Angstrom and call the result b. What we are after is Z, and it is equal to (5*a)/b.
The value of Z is 5.5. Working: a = 38.87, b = 35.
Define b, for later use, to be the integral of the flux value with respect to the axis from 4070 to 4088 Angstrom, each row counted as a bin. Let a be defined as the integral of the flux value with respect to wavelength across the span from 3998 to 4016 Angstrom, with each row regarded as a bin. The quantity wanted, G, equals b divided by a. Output 0.95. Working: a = 11.4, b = 10.8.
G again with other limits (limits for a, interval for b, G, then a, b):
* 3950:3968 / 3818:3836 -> 0.99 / 9.0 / 8.9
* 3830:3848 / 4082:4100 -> 1.23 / 8.6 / 10.5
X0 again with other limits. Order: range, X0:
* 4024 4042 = -3.2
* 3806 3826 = -3.3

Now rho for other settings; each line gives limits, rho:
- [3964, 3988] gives 3978.0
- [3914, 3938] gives 3936.0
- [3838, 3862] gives 3846.0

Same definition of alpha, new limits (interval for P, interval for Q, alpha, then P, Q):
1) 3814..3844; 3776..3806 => -1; 0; 1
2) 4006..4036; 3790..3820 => 9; 10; 1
